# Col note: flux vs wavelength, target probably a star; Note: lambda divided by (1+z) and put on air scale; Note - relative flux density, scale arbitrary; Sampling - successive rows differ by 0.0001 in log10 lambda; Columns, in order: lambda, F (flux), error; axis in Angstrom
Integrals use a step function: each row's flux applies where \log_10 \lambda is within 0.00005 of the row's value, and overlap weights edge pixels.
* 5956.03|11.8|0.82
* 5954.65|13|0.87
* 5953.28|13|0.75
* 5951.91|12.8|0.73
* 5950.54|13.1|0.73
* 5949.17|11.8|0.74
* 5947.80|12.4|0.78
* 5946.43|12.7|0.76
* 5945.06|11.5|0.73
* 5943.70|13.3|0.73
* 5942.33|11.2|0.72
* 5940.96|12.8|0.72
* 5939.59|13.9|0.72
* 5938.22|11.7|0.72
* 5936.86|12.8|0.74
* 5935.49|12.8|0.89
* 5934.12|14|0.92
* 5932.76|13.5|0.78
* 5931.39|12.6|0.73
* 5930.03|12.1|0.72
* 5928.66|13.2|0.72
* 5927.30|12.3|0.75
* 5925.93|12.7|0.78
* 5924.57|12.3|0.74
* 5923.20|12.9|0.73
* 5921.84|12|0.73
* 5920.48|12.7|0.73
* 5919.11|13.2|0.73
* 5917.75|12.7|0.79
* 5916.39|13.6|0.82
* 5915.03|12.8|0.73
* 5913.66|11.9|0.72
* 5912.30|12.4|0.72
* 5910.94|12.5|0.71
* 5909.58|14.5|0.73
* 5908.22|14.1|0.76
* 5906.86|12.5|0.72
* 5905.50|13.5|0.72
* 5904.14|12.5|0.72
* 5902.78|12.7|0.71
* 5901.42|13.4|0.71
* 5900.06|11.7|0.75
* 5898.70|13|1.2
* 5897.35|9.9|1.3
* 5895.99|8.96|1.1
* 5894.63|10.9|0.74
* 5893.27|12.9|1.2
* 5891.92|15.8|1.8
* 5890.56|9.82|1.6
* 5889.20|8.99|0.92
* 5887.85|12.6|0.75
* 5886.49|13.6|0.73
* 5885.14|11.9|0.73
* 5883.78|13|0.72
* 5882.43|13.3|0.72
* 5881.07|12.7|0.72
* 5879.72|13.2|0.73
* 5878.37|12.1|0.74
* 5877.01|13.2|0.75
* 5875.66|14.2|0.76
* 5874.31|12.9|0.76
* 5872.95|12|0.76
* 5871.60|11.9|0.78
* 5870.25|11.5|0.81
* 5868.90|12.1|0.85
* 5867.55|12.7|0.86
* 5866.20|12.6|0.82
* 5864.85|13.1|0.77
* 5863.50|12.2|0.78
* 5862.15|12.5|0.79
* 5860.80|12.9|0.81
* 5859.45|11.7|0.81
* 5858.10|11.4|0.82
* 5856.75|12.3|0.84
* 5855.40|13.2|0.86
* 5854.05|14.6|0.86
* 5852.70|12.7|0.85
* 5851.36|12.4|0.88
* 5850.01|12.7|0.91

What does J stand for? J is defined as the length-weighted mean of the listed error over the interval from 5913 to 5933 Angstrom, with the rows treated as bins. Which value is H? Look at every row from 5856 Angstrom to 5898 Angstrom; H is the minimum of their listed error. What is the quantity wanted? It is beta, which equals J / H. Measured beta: 1.04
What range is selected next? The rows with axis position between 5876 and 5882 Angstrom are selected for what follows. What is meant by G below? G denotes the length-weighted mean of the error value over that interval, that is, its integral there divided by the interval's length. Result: 0.74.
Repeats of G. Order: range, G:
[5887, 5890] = 0.86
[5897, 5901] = 1.04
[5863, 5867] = 0.79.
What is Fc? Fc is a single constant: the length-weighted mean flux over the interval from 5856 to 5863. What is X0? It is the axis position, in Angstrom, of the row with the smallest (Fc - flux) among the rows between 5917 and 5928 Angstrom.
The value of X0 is 5919.11 Angstrom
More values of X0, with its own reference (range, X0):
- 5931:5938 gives 5934.12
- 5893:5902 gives 5901.42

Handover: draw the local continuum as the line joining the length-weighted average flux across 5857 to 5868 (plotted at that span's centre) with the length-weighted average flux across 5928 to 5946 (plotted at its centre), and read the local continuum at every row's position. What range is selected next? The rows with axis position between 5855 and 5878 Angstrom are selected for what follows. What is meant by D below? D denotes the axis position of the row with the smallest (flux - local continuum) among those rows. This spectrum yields 5858.10 Angstrom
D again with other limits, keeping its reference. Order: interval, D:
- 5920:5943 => 5942.33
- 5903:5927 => 5913.66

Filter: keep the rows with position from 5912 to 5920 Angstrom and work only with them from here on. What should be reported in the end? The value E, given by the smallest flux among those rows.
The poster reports 11.9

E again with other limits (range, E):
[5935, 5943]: 11.2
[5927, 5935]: 12.1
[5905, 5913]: 12.4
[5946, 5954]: 11.8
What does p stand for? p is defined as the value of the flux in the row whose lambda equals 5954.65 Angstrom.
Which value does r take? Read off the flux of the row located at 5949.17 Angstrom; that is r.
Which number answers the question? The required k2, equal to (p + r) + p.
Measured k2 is 37.8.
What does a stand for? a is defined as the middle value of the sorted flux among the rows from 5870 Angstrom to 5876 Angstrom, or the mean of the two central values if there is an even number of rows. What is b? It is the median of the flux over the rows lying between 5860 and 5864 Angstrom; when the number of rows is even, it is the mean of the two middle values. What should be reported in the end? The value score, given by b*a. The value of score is 150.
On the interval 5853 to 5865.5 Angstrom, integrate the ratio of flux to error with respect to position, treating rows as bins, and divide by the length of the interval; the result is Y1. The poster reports 15.5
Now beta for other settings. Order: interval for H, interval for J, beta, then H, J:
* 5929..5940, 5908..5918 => 1.03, 0.720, 0.75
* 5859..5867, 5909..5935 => 0.98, 0.770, 0.75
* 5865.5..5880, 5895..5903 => 1.33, 0.730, 0.97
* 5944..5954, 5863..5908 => 1.19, 0.730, 0.87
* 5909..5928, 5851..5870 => 1.17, 0.710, 0.83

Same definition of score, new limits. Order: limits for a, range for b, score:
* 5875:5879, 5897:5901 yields 154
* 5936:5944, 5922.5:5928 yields 160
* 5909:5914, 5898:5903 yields 160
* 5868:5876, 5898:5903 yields 155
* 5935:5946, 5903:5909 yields 166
